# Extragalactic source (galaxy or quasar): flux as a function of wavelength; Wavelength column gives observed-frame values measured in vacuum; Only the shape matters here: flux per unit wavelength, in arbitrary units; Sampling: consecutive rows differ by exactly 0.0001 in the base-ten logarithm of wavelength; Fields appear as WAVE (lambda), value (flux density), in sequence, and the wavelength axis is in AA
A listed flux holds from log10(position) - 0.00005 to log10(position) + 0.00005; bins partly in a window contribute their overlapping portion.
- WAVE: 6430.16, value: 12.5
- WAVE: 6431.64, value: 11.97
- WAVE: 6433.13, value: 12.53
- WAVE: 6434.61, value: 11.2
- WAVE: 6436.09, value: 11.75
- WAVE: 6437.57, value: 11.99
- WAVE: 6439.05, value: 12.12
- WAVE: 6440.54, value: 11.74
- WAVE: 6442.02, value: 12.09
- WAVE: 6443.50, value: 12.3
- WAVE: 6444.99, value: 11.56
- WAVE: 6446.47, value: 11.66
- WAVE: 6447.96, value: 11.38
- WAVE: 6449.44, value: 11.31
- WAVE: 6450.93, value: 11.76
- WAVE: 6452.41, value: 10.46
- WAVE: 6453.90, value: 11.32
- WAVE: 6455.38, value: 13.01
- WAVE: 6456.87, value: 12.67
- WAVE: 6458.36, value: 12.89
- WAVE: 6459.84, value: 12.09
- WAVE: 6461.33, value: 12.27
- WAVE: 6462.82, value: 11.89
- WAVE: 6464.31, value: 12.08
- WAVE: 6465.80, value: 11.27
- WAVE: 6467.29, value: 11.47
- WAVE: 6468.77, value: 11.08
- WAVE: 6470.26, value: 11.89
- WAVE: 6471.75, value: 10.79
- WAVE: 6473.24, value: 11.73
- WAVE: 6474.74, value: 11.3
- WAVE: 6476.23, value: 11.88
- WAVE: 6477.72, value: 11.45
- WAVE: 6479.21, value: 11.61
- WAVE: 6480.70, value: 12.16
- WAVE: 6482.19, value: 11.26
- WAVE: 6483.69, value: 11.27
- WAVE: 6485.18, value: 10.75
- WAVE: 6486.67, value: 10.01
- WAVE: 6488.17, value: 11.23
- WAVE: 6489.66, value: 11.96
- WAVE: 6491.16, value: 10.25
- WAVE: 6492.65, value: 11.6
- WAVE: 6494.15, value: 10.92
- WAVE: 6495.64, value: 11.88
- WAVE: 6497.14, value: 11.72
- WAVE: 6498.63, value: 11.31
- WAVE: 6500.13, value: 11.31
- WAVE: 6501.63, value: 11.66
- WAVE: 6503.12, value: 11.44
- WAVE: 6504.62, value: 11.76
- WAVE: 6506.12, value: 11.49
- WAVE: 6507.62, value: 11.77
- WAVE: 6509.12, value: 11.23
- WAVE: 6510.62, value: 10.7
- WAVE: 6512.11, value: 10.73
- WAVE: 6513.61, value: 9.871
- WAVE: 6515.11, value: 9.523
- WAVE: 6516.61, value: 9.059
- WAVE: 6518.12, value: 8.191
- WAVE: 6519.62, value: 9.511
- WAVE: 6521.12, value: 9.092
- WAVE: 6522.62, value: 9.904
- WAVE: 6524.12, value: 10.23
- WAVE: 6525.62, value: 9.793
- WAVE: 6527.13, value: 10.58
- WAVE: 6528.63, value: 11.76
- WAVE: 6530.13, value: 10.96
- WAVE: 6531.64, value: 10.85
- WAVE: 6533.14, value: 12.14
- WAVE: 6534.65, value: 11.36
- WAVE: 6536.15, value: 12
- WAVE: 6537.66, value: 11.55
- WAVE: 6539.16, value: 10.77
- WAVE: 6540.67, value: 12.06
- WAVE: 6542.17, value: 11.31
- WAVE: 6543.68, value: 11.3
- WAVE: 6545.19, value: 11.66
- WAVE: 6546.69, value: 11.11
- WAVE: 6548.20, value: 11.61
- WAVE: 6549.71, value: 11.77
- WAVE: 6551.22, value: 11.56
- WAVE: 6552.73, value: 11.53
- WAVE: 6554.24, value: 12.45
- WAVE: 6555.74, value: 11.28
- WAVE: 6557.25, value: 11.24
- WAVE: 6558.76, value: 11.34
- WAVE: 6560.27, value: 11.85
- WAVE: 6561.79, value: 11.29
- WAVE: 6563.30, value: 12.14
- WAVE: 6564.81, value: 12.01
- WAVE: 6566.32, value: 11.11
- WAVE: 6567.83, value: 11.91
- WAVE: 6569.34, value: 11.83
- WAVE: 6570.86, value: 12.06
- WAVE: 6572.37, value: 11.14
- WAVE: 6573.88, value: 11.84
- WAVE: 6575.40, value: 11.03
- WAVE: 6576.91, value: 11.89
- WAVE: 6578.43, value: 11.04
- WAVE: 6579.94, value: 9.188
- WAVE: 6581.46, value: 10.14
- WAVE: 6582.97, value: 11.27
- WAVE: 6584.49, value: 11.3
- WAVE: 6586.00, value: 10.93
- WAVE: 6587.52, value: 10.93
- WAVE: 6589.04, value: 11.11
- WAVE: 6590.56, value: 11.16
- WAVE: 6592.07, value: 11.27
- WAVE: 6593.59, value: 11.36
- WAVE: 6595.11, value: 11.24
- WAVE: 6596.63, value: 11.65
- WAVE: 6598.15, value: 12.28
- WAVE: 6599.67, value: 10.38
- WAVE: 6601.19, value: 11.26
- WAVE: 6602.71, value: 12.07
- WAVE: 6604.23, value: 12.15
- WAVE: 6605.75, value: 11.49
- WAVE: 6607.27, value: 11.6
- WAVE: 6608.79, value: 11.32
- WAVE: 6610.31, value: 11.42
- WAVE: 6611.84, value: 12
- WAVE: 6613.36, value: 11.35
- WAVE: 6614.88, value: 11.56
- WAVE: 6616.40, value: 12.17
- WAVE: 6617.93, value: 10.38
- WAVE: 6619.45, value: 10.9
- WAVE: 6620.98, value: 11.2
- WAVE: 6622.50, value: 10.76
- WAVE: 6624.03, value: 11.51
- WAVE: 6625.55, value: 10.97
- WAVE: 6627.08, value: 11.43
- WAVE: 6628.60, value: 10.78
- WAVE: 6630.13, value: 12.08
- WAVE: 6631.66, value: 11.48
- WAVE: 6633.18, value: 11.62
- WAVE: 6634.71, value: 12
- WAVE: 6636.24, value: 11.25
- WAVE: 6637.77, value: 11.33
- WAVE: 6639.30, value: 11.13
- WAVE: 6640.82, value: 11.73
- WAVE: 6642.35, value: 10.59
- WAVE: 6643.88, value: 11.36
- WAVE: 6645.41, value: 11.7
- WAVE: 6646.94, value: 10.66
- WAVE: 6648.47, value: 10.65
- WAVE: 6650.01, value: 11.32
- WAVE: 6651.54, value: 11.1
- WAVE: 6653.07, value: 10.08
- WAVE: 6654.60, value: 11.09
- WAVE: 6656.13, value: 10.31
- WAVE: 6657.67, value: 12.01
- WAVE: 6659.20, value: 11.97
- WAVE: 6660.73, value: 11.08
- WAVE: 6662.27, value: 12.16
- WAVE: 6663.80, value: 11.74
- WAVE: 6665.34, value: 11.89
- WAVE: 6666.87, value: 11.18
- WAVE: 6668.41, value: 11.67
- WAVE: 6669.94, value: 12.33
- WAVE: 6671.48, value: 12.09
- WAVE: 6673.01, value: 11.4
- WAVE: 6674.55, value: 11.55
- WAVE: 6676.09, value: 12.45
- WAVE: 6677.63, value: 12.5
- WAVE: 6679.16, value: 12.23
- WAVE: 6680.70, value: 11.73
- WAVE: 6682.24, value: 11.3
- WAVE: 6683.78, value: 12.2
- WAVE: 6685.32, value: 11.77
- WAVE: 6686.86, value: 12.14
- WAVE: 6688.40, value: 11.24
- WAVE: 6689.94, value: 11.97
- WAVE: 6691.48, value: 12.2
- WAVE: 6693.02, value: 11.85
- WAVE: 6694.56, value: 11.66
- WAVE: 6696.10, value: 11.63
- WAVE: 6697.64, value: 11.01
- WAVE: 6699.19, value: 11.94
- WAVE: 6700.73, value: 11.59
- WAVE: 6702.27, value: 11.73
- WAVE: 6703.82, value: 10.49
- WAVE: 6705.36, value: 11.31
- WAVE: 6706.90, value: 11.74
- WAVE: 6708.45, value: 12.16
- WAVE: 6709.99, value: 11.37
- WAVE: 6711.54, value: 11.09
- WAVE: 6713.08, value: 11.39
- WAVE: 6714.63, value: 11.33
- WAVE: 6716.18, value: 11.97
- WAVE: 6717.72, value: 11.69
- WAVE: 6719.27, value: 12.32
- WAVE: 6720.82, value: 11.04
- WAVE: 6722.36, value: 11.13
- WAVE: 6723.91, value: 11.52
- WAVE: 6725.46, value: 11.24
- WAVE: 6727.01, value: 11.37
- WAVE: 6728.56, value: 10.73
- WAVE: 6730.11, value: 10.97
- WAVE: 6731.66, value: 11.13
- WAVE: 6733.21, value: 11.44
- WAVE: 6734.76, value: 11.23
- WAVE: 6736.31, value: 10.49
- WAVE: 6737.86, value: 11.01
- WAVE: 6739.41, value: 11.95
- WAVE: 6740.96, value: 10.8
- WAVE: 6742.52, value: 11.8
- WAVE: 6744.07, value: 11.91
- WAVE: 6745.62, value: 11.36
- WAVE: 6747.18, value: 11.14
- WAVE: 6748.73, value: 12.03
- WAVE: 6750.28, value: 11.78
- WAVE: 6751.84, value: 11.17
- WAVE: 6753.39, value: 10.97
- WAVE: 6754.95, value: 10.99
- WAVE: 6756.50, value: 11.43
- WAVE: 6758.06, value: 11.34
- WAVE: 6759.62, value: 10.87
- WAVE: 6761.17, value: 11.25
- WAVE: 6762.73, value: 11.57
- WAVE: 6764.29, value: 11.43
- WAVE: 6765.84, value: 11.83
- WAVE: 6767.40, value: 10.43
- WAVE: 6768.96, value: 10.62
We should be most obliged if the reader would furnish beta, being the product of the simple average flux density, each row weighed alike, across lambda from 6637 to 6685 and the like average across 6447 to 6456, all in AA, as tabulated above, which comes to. 133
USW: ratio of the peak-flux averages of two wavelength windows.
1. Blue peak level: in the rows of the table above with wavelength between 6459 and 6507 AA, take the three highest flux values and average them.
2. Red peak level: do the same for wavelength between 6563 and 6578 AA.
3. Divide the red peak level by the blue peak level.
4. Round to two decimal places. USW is 0.99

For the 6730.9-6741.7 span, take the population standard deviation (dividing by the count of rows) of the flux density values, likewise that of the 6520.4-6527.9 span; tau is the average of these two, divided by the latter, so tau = 0.94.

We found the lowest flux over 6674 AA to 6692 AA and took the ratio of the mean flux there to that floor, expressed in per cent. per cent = 106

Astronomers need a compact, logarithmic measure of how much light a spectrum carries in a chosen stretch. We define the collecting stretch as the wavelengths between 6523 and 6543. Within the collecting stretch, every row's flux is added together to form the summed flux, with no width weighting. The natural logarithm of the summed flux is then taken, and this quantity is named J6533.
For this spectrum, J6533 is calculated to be 4.98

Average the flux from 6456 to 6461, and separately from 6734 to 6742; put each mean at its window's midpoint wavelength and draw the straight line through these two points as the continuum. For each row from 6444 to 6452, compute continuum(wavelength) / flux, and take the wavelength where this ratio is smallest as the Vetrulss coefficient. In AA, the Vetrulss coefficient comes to 6450.93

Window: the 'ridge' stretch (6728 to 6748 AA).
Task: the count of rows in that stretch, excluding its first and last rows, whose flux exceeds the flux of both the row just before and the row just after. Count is 3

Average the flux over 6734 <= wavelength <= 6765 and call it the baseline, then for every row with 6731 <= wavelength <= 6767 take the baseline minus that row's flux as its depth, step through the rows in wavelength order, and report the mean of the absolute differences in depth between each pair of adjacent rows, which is 0.453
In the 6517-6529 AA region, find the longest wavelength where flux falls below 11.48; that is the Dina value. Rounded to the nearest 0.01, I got 6527.13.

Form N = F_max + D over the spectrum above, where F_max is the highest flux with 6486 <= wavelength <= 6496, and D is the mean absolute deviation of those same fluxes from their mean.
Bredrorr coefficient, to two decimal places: 12.58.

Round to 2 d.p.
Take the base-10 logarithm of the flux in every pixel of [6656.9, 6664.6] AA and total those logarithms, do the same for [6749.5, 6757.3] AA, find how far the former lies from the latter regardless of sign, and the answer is 0.10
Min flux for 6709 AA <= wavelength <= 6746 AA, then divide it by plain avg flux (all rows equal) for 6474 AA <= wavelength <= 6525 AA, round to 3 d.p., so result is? 0.964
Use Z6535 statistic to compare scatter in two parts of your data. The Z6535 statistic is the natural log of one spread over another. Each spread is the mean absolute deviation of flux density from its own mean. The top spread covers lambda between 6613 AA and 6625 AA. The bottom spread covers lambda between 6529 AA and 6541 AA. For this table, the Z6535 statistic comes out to -0.1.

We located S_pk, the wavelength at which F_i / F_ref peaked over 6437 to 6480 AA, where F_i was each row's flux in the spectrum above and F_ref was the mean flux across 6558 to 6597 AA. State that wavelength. 6455.38 AA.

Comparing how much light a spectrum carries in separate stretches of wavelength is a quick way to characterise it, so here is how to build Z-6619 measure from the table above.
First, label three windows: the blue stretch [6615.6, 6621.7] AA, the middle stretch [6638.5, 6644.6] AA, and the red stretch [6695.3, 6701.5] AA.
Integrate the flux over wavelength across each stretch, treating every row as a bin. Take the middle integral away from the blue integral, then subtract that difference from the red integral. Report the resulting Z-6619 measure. 72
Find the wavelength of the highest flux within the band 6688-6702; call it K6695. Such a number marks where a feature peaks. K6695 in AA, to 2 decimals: 6691.48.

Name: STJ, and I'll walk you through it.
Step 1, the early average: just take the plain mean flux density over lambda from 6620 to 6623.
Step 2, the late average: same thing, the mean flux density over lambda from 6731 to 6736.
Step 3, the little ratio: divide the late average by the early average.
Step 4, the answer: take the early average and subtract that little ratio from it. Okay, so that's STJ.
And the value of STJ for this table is 10.0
